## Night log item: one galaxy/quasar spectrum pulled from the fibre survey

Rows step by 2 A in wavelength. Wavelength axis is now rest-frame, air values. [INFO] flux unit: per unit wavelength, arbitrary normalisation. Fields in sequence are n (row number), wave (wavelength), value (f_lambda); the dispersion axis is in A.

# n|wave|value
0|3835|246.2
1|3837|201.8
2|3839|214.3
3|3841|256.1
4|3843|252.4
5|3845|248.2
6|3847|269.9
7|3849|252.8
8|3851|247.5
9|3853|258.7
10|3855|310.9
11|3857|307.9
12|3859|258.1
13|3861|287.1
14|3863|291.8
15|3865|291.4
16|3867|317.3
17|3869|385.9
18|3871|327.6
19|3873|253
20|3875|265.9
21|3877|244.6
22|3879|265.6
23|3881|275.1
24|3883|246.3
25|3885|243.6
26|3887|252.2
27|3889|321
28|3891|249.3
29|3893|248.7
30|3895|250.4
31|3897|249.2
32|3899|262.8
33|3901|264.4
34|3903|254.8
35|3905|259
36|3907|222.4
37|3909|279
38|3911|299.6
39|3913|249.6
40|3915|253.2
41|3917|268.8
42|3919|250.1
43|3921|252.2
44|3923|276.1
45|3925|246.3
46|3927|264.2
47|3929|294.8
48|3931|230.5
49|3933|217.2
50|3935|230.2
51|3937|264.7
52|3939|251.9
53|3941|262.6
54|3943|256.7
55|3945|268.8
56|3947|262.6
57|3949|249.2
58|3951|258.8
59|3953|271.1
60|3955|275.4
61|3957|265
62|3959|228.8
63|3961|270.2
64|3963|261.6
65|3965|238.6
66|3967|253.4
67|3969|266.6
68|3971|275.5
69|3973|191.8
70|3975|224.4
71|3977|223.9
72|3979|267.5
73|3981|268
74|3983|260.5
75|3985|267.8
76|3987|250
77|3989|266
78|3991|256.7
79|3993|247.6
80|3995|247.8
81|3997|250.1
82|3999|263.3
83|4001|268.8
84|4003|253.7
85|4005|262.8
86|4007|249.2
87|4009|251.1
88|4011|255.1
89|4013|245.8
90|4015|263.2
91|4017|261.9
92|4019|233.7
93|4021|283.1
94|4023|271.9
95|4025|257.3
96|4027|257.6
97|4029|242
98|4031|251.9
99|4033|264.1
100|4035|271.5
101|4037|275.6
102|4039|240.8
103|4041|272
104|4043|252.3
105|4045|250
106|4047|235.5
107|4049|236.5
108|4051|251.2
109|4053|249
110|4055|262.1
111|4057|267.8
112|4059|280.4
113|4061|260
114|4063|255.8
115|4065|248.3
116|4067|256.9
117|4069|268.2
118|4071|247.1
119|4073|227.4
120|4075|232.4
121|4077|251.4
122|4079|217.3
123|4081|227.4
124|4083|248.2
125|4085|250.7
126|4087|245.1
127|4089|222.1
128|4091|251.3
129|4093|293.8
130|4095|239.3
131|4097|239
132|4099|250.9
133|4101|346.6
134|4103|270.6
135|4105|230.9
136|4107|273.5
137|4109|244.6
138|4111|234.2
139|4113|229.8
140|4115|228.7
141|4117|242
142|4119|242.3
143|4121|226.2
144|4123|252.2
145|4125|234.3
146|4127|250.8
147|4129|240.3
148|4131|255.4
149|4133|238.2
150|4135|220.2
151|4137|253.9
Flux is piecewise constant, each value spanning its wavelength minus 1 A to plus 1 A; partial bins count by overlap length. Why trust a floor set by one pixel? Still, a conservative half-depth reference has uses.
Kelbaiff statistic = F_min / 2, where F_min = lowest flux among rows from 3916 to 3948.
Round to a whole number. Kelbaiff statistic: 109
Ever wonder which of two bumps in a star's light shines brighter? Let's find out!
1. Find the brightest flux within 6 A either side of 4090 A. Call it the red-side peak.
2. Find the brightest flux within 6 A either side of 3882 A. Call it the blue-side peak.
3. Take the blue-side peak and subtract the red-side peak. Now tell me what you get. -19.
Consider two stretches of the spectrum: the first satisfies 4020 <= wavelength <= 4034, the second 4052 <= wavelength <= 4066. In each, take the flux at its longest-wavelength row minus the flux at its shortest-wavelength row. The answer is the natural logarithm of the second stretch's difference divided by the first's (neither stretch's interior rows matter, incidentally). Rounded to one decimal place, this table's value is -3.3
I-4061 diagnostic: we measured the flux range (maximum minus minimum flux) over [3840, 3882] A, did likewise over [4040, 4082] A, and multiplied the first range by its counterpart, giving 8916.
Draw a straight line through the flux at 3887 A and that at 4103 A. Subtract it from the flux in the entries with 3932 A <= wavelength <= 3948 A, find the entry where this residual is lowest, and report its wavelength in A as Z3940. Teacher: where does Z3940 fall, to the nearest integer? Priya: 3933 A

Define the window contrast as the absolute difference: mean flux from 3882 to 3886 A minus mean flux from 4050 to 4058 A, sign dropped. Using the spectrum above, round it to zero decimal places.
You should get 13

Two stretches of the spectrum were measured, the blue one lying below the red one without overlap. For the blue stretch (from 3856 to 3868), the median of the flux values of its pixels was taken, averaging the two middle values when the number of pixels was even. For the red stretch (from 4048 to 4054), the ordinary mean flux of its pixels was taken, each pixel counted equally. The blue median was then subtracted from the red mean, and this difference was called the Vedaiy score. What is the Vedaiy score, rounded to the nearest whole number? -46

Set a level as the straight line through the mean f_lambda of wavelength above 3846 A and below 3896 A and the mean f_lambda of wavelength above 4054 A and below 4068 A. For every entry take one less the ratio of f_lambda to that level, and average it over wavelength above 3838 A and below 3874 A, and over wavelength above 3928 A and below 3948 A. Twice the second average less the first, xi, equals 0.13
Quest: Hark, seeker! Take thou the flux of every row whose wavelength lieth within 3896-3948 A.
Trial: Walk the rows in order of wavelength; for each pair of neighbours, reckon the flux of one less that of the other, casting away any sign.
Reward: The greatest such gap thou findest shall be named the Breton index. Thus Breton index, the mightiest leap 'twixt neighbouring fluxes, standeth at 64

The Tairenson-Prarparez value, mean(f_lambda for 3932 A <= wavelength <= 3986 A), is 253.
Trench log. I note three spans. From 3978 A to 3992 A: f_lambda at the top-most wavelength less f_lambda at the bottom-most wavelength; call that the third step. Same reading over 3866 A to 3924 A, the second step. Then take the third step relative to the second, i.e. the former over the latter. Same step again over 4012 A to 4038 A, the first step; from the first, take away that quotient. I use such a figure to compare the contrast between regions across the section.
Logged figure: 30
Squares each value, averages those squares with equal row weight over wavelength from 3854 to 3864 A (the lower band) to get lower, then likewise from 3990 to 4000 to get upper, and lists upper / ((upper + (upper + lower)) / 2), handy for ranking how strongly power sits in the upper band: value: 0.601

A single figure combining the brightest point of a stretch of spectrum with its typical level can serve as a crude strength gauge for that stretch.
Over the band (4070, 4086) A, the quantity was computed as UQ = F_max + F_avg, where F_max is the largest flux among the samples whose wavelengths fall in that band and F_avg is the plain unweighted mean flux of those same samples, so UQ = 489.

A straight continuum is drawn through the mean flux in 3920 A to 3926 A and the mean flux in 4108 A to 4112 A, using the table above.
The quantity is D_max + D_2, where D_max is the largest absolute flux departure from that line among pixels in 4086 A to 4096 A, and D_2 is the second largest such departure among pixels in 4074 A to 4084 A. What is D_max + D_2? 68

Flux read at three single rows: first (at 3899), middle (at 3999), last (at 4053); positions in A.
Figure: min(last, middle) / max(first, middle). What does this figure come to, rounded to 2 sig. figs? 0.95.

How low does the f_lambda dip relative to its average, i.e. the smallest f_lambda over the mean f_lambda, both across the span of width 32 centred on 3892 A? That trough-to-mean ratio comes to 0.866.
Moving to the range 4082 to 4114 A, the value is 0.873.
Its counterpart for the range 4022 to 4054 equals 0.924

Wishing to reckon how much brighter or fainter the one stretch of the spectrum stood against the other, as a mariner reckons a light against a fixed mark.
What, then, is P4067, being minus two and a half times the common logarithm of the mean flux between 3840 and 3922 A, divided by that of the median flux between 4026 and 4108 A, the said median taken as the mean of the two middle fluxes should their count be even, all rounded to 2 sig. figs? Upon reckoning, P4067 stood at -0.076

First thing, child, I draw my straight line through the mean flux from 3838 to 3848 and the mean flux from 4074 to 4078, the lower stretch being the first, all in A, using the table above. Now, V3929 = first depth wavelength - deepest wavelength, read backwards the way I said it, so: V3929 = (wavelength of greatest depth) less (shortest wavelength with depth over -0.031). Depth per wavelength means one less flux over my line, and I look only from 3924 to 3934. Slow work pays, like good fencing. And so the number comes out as 8 A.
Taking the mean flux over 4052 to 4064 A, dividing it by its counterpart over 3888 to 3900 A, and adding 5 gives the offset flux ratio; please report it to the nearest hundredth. 6.00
